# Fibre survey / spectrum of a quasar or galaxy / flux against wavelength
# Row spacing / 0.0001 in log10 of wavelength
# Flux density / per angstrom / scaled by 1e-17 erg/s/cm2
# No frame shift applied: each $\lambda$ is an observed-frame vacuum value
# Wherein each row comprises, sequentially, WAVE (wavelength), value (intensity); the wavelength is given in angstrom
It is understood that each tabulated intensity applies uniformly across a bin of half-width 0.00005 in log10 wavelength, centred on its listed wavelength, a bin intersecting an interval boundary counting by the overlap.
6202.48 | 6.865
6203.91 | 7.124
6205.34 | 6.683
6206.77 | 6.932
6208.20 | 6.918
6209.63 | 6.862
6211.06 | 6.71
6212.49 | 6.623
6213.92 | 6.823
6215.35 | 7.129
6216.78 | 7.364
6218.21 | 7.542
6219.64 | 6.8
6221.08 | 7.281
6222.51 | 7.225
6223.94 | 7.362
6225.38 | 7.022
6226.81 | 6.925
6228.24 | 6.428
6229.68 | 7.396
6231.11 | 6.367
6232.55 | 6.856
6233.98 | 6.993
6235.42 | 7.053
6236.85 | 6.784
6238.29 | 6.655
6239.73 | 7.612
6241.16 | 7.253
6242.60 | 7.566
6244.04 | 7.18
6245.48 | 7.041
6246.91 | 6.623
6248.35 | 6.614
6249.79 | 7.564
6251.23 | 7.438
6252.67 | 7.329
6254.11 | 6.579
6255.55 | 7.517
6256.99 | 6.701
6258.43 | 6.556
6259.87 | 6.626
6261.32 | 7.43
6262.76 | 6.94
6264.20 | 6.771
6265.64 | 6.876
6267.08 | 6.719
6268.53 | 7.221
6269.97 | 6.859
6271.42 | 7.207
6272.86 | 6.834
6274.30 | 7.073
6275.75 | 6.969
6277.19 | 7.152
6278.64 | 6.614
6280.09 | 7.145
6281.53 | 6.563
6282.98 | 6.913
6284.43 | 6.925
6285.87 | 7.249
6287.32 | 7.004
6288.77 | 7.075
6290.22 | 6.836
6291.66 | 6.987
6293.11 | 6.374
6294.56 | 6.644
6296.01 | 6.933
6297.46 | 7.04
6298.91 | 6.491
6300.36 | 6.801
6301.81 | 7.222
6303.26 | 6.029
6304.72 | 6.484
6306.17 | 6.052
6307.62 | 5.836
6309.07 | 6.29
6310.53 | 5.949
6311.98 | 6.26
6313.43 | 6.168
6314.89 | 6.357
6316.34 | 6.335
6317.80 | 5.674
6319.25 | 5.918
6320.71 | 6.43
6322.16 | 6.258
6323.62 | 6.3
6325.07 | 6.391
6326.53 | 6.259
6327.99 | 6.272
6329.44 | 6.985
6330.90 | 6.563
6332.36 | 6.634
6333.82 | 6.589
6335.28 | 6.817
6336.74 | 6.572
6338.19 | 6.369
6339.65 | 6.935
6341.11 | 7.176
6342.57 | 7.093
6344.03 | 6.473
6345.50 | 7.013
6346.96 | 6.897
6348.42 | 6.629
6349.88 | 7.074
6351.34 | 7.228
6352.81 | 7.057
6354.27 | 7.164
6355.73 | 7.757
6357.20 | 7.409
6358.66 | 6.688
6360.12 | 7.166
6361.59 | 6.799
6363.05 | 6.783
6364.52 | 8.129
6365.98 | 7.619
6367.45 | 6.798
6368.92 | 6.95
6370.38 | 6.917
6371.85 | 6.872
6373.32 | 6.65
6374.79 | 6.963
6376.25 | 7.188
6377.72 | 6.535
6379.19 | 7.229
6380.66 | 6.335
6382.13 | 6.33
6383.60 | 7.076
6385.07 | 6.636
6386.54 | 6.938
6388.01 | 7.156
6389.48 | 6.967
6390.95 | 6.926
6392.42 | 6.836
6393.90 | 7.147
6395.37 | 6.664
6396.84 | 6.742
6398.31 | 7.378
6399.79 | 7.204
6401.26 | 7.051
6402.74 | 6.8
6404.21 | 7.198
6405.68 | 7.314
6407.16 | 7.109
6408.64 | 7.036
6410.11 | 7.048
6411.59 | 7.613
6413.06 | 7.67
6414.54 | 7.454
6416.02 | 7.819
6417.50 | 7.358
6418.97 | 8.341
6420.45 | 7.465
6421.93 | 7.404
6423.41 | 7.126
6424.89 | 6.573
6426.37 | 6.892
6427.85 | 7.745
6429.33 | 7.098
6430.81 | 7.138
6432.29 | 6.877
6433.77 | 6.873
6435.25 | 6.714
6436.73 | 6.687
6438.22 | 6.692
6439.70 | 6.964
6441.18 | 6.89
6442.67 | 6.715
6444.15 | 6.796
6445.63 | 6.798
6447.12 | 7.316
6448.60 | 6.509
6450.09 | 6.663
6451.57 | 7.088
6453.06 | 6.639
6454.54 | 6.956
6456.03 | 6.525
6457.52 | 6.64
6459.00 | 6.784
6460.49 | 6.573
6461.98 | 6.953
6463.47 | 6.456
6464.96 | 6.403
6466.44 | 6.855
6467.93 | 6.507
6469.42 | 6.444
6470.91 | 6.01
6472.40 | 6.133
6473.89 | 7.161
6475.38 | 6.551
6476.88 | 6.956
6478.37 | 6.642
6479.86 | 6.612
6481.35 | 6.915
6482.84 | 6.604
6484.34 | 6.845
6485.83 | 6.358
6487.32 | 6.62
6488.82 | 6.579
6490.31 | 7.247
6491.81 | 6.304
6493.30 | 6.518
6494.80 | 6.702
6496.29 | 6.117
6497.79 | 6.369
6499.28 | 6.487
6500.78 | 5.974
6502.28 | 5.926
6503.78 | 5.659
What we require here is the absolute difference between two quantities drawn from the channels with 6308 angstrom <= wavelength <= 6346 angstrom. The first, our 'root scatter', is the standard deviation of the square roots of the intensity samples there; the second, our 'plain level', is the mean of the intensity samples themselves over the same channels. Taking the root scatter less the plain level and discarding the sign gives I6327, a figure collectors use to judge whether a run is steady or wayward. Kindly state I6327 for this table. 6.4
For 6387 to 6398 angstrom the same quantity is 6.9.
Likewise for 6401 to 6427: 7.2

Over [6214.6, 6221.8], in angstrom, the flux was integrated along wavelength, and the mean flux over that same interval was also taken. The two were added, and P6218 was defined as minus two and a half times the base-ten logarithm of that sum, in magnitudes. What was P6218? -4.43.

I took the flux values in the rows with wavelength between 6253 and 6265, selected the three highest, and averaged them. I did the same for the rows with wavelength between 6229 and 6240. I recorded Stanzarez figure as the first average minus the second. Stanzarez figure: -0.1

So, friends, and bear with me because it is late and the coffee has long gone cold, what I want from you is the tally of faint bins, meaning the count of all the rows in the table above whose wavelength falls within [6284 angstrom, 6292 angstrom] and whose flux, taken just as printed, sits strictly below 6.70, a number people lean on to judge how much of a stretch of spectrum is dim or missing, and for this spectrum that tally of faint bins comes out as 0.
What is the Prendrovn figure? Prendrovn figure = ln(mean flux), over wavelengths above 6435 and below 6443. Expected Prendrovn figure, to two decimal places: 1.91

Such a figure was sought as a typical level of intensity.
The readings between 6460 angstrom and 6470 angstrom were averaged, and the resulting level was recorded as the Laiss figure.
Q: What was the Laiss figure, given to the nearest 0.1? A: 6.6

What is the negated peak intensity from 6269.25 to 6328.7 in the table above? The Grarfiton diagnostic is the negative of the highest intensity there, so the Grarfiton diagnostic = -7.25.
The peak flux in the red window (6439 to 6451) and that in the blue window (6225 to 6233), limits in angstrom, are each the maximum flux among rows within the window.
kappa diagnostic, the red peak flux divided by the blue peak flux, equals 0.99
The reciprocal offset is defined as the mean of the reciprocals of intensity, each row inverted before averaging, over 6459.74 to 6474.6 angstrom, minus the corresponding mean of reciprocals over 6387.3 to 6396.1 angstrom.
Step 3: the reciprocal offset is 0.0091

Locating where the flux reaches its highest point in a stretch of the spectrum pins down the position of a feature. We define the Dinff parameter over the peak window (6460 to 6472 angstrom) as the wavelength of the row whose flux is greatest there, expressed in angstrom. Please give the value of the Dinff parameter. 6461.98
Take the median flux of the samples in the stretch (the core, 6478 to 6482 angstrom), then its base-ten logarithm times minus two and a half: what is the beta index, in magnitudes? -2.06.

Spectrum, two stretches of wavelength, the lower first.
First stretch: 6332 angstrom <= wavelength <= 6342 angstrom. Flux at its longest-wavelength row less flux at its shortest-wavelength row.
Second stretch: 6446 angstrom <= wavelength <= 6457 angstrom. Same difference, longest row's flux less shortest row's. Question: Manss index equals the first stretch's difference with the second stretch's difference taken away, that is 1.3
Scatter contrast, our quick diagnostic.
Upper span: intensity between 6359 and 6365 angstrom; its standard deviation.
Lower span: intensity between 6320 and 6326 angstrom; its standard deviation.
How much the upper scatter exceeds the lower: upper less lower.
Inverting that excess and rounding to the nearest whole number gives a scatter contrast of 2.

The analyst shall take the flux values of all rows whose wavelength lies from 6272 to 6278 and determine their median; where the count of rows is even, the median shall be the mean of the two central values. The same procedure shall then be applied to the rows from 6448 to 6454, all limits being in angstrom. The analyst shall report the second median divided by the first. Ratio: 0.947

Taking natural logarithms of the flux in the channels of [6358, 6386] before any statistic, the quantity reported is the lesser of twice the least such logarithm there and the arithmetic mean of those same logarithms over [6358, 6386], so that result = 1.93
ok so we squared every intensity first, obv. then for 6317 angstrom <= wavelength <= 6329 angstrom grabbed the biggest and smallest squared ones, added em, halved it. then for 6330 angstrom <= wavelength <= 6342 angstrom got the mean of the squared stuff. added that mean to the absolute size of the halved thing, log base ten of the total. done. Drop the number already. 1.91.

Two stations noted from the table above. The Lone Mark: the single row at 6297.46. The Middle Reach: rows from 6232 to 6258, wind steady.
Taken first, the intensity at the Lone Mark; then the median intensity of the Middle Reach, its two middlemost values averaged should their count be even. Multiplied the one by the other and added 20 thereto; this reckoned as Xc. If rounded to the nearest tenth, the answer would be 69.6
